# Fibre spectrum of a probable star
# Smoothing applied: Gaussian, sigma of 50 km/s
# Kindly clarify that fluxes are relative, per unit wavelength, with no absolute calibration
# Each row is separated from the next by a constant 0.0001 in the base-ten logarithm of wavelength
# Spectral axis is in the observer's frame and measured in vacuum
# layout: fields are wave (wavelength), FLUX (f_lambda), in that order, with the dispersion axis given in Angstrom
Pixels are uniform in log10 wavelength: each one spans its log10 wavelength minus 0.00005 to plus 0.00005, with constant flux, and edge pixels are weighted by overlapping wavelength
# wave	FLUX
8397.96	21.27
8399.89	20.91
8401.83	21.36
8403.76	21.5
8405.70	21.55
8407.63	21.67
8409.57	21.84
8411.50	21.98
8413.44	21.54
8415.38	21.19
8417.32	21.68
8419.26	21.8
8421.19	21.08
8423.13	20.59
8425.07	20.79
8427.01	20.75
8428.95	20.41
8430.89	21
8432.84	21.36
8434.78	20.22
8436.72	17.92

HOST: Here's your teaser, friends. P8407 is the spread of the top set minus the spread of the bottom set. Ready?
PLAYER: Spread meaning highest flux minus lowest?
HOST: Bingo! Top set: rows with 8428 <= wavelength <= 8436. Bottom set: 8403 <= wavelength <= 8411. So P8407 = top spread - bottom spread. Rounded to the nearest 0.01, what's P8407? 0.80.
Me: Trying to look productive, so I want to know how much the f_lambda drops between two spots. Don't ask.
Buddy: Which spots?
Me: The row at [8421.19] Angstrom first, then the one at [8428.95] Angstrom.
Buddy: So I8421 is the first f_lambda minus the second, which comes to 0.67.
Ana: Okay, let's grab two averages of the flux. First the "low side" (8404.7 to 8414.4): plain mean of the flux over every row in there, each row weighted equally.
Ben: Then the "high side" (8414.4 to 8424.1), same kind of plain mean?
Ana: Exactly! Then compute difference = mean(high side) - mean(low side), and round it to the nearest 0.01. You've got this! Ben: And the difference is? -0.45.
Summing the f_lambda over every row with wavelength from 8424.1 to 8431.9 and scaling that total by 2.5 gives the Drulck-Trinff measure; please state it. 207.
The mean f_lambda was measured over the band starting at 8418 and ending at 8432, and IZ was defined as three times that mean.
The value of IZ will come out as 62.8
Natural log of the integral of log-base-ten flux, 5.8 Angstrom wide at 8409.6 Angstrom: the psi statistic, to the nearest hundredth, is 2.05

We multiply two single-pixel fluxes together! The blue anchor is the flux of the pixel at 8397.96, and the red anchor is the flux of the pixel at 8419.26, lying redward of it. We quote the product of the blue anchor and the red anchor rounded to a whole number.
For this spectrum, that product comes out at 464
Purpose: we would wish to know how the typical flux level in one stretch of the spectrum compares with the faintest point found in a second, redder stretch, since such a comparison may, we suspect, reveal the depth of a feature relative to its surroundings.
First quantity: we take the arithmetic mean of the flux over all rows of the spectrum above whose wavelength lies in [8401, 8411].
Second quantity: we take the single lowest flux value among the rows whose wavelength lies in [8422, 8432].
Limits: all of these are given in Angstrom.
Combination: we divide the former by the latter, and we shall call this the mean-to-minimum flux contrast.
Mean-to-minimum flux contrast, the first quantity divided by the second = 1.06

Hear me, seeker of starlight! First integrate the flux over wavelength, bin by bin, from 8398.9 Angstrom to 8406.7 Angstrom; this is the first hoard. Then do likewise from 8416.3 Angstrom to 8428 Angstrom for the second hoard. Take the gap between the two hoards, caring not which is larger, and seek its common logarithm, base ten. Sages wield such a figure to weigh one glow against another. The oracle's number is 1.91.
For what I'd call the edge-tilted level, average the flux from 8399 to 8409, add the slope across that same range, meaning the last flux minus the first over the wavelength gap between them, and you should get 21.5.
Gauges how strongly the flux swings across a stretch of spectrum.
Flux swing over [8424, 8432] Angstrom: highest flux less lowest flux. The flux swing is 0.59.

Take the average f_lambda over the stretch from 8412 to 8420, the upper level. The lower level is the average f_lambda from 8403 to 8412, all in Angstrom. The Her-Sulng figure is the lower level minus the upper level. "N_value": 0.16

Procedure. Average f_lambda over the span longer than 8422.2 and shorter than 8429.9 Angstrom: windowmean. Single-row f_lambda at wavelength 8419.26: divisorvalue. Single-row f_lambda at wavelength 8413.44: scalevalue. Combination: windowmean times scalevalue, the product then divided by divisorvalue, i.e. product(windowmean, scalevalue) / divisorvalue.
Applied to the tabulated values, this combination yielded 20.4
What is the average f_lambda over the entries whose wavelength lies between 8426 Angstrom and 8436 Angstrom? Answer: 20.7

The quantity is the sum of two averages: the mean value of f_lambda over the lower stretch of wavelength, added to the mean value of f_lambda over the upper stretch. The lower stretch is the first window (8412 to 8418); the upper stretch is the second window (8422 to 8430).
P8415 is 42.1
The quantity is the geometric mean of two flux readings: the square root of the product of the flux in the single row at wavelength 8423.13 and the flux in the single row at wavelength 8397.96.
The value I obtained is 20.9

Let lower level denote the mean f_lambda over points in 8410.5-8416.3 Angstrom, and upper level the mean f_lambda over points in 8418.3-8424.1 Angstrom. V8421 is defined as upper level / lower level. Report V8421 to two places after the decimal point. 0.98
